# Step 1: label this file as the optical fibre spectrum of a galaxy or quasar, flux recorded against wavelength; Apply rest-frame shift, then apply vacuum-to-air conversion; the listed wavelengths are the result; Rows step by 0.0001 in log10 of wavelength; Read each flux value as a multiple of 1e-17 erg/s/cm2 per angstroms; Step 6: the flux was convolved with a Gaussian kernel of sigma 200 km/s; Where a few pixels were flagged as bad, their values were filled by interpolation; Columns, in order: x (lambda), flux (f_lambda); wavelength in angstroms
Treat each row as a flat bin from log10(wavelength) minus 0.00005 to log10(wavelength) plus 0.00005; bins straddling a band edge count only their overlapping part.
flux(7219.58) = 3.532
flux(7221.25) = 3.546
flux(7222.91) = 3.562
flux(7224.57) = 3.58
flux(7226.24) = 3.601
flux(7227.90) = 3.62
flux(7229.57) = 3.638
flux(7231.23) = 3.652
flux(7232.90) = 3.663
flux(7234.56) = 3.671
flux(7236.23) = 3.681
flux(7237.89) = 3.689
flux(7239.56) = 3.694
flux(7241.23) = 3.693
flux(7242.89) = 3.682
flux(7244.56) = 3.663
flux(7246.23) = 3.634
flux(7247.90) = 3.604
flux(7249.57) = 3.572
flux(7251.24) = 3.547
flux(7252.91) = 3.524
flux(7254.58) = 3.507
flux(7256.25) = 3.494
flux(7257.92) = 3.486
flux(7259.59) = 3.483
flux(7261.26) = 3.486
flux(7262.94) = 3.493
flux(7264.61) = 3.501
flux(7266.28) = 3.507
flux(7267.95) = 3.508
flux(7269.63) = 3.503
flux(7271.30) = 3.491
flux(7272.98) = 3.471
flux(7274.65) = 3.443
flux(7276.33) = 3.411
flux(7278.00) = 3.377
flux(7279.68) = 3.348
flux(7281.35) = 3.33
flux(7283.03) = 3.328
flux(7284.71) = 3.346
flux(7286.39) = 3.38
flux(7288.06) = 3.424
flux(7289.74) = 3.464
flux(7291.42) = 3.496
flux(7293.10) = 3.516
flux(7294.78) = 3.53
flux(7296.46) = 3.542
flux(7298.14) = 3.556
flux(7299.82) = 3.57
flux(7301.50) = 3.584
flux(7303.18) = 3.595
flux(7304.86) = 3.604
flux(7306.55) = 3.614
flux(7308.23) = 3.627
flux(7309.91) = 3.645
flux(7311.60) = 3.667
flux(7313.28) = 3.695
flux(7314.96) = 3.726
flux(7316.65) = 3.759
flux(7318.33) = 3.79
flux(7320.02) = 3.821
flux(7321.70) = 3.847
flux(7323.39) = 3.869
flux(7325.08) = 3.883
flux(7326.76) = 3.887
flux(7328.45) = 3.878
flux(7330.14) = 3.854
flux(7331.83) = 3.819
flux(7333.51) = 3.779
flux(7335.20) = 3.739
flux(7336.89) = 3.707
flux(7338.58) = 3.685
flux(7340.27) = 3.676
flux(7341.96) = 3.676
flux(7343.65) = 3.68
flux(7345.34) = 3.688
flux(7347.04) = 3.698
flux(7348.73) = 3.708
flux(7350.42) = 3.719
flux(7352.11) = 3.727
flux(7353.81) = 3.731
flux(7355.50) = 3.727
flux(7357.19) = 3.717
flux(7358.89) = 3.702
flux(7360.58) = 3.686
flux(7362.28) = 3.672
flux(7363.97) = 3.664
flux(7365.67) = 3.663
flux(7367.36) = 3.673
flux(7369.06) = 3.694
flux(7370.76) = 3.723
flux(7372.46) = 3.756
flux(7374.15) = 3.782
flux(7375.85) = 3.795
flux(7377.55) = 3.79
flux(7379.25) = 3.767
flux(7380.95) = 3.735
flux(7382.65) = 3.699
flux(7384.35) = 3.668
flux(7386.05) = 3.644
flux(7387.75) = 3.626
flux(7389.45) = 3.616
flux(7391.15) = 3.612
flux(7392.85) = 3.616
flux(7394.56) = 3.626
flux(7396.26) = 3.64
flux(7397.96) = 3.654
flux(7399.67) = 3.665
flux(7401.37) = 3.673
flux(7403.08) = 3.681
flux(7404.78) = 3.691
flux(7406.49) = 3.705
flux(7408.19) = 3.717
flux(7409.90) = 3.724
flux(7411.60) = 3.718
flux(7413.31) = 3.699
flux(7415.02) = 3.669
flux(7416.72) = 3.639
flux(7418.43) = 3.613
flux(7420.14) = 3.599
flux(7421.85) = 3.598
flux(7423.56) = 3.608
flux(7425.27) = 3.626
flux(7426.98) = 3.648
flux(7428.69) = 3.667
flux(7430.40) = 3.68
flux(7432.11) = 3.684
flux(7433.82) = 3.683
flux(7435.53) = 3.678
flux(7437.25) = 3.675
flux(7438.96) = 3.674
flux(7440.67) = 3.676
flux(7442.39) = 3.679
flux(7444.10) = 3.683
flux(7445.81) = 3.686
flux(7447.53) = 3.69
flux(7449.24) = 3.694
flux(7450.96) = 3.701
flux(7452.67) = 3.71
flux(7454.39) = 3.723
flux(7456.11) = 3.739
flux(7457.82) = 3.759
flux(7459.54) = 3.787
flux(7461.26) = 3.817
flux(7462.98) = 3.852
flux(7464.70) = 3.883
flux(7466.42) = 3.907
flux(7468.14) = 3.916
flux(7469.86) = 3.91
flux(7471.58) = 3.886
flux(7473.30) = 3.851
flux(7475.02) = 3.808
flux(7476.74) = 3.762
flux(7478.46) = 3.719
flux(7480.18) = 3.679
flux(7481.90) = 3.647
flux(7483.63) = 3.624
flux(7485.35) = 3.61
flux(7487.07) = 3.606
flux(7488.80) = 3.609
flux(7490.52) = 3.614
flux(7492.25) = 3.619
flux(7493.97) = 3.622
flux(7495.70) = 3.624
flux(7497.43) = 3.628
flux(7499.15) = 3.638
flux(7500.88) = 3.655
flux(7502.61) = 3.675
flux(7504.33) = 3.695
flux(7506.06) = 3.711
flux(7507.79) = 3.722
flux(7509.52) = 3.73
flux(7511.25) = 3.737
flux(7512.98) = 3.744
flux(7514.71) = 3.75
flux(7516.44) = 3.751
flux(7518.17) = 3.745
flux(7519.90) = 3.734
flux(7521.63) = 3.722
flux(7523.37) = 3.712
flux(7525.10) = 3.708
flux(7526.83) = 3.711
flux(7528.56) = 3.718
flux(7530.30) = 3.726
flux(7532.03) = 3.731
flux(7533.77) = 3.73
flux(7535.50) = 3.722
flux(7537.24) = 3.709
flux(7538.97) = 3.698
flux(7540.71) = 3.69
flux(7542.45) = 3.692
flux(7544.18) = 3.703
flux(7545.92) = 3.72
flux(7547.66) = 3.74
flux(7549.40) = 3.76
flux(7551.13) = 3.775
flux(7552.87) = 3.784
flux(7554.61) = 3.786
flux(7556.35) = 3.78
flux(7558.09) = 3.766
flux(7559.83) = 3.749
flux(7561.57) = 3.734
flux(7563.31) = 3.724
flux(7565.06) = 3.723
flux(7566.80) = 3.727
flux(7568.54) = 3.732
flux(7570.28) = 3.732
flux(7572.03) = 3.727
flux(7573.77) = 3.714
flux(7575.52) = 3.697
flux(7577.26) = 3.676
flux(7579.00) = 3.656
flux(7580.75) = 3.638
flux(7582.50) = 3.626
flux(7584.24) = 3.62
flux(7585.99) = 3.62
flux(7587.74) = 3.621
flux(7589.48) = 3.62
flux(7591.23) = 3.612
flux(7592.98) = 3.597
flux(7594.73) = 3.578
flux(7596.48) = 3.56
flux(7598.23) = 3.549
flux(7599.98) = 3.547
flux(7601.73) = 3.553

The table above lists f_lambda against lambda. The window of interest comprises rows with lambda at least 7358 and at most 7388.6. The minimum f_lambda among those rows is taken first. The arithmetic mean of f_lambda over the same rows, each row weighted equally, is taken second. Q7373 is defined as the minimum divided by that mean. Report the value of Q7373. 0.978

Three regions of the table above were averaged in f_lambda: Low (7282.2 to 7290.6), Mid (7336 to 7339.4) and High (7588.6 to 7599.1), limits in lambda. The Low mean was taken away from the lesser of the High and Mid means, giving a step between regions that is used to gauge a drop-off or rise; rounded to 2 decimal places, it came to 0.20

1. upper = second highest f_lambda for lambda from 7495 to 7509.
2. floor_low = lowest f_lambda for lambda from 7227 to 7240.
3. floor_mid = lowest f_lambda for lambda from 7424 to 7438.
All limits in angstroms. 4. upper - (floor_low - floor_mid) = 3.72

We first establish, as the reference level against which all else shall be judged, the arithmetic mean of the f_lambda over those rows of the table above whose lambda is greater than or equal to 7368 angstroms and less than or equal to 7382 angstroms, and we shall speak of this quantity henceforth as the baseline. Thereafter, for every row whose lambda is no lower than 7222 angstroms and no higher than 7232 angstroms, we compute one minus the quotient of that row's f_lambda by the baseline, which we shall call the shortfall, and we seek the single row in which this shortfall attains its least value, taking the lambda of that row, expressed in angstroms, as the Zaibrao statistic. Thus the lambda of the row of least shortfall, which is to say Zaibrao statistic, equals 7231.23 angstroms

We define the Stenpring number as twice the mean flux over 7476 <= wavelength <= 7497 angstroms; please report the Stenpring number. 7.29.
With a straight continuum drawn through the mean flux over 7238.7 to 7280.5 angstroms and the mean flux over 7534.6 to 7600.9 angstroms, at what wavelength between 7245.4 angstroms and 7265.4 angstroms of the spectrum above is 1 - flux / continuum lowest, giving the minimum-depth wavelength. 7246.23 angstroms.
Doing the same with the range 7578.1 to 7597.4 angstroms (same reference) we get 7579.00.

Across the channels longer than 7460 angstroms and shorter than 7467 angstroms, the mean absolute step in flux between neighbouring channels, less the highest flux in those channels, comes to -3.88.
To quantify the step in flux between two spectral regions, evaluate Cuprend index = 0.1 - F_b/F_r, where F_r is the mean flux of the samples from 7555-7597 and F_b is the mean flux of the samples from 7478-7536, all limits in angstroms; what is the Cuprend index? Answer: -0.903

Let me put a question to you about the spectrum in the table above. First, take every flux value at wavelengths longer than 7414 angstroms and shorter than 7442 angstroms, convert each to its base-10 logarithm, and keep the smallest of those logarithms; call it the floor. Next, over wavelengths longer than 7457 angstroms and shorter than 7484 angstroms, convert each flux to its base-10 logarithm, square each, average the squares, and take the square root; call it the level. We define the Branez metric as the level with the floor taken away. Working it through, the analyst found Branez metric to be 0.024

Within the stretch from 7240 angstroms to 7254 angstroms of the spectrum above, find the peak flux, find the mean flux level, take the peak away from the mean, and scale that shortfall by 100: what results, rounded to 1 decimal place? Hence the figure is -7.8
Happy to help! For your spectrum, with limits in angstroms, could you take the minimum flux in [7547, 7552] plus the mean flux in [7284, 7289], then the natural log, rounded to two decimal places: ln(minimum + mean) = 1.96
